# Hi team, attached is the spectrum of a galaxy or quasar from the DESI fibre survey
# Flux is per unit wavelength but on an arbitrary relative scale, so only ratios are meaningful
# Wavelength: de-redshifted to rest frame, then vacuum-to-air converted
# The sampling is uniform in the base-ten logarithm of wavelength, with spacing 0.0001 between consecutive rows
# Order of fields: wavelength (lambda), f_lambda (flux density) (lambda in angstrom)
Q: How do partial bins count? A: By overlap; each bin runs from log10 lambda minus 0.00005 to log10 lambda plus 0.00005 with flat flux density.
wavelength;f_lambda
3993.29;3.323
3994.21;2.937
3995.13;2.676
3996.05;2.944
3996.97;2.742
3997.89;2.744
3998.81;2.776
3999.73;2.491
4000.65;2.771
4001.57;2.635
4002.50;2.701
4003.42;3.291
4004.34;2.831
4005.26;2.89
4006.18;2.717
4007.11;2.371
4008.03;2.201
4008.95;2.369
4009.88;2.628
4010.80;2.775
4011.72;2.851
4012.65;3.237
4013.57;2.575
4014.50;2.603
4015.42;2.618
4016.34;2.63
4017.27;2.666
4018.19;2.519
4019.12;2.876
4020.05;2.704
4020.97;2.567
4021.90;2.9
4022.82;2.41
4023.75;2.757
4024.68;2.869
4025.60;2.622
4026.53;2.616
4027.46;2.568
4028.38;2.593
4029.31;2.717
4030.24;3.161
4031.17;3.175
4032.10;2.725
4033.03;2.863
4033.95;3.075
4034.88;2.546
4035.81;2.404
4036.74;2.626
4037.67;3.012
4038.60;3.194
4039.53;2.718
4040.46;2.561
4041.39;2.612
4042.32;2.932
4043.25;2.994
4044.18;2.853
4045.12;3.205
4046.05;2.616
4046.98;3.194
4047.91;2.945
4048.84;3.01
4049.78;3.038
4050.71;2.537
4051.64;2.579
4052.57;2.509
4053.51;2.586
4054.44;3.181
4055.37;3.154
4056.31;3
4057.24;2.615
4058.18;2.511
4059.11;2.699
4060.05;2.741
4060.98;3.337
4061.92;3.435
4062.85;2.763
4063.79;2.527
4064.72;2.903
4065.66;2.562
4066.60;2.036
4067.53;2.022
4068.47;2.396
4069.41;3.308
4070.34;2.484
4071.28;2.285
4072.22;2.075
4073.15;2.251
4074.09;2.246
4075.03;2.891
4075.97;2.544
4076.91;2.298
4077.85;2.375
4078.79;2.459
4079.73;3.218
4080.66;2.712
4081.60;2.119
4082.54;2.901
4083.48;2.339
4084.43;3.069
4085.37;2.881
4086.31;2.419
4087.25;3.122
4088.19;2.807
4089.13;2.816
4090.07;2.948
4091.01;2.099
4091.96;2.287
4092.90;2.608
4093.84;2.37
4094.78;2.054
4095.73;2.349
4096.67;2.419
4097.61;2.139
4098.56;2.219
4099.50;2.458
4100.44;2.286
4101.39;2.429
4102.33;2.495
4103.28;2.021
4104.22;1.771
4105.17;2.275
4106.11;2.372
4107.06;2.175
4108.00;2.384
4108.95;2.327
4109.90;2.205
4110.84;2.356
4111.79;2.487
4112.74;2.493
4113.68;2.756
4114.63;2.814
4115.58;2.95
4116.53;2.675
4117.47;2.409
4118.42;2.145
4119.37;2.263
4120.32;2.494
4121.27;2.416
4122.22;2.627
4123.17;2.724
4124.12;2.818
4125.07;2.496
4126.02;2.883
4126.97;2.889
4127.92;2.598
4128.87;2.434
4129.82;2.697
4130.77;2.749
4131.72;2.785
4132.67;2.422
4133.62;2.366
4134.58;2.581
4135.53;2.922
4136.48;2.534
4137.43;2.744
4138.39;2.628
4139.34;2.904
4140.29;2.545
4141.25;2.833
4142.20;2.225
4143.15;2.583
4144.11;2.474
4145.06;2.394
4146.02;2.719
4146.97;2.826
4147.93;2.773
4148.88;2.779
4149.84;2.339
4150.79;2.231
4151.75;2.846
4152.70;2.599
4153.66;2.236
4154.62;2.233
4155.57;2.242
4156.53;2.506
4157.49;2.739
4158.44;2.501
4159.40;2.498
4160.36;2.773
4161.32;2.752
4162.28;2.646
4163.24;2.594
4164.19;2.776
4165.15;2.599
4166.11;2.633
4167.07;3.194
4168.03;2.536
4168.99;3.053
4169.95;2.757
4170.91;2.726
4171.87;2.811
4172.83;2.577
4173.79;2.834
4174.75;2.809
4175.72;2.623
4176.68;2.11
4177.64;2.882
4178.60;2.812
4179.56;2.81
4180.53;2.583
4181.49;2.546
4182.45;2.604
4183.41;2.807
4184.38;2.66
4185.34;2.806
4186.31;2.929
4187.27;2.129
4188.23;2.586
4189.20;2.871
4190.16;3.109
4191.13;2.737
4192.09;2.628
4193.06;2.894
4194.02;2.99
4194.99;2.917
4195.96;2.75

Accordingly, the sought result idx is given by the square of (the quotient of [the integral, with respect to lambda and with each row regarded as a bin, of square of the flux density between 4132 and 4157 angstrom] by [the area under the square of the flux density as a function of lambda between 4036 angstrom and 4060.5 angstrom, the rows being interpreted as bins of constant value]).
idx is 0.7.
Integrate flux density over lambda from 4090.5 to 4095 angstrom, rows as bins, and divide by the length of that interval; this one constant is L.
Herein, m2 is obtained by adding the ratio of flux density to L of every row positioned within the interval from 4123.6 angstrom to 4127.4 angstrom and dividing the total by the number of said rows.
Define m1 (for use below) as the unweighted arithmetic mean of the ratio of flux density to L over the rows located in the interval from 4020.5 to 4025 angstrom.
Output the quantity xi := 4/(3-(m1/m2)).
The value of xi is 1.97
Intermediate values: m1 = 1.173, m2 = 1.20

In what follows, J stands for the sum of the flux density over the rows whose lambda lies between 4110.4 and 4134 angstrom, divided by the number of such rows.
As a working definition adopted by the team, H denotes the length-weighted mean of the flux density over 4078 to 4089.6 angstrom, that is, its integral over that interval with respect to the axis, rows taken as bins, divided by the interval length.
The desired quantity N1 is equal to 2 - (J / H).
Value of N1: 1.05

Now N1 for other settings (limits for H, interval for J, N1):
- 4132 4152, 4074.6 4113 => 1.05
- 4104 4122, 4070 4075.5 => 1.02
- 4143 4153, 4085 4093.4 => 0.97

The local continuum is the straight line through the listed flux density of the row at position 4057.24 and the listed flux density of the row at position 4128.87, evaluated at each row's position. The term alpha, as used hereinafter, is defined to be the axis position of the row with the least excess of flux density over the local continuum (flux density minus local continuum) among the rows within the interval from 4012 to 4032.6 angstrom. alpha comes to 4022.82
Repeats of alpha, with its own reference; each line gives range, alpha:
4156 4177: 4176.68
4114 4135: 4118.42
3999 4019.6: 4008.03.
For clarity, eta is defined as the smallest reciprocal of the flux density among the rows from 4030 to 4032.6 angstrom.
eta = 0.315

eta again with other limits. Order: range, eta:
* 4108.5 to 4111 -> 0.424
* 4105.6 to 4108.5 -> 0.419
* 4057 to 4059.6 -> 0.371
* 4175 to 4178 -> 0.347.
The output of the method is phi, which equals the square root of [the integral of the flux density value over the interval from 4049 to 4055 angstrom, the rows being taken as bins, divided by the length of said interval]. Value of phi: 1.66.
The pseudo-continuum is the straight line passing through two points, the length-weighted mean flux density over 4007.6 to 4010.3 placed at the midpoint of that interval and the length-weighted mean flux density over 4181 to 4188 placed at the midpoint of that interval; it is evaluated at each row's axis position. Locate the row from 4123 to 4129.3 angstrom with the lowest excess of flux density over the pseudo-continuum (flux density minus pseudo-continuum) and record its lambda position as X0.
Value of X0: 4128.87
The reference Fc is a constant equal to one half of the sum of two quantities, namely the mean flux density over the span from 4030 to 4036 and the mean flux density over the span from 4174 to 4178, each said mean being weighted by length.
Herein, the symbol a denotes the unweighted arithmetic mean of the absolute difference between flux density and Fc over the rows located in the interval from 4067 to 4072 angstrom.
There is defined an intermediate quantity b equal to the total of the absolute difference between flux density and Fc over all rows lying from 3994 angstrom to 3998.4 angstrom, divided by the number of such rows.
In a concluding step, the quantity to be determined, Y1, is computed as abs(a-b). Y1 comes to 0.37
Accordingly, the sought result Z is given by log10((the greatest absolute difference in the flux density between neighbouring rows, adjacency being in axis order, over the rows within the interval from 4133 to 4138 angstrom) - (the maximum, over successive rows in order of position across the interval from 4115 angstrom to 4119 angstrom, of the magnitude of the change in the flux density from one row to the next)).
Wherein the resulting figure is -0.95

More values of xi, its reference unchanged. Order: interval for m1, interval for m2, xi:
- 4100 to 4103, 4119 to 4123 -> 1.98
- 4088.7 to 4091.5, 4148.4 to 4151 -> 2.07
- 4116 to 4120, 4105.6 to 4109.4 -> 2.03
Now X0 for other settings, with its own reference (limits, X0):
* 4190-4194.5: 4192.09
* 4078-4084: 4081.60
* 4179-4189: 4187.27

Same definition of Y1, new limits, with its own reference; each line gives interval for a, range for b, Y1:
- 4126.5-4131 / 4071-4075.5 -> 0.32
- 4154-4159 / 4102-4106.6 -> 0.26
